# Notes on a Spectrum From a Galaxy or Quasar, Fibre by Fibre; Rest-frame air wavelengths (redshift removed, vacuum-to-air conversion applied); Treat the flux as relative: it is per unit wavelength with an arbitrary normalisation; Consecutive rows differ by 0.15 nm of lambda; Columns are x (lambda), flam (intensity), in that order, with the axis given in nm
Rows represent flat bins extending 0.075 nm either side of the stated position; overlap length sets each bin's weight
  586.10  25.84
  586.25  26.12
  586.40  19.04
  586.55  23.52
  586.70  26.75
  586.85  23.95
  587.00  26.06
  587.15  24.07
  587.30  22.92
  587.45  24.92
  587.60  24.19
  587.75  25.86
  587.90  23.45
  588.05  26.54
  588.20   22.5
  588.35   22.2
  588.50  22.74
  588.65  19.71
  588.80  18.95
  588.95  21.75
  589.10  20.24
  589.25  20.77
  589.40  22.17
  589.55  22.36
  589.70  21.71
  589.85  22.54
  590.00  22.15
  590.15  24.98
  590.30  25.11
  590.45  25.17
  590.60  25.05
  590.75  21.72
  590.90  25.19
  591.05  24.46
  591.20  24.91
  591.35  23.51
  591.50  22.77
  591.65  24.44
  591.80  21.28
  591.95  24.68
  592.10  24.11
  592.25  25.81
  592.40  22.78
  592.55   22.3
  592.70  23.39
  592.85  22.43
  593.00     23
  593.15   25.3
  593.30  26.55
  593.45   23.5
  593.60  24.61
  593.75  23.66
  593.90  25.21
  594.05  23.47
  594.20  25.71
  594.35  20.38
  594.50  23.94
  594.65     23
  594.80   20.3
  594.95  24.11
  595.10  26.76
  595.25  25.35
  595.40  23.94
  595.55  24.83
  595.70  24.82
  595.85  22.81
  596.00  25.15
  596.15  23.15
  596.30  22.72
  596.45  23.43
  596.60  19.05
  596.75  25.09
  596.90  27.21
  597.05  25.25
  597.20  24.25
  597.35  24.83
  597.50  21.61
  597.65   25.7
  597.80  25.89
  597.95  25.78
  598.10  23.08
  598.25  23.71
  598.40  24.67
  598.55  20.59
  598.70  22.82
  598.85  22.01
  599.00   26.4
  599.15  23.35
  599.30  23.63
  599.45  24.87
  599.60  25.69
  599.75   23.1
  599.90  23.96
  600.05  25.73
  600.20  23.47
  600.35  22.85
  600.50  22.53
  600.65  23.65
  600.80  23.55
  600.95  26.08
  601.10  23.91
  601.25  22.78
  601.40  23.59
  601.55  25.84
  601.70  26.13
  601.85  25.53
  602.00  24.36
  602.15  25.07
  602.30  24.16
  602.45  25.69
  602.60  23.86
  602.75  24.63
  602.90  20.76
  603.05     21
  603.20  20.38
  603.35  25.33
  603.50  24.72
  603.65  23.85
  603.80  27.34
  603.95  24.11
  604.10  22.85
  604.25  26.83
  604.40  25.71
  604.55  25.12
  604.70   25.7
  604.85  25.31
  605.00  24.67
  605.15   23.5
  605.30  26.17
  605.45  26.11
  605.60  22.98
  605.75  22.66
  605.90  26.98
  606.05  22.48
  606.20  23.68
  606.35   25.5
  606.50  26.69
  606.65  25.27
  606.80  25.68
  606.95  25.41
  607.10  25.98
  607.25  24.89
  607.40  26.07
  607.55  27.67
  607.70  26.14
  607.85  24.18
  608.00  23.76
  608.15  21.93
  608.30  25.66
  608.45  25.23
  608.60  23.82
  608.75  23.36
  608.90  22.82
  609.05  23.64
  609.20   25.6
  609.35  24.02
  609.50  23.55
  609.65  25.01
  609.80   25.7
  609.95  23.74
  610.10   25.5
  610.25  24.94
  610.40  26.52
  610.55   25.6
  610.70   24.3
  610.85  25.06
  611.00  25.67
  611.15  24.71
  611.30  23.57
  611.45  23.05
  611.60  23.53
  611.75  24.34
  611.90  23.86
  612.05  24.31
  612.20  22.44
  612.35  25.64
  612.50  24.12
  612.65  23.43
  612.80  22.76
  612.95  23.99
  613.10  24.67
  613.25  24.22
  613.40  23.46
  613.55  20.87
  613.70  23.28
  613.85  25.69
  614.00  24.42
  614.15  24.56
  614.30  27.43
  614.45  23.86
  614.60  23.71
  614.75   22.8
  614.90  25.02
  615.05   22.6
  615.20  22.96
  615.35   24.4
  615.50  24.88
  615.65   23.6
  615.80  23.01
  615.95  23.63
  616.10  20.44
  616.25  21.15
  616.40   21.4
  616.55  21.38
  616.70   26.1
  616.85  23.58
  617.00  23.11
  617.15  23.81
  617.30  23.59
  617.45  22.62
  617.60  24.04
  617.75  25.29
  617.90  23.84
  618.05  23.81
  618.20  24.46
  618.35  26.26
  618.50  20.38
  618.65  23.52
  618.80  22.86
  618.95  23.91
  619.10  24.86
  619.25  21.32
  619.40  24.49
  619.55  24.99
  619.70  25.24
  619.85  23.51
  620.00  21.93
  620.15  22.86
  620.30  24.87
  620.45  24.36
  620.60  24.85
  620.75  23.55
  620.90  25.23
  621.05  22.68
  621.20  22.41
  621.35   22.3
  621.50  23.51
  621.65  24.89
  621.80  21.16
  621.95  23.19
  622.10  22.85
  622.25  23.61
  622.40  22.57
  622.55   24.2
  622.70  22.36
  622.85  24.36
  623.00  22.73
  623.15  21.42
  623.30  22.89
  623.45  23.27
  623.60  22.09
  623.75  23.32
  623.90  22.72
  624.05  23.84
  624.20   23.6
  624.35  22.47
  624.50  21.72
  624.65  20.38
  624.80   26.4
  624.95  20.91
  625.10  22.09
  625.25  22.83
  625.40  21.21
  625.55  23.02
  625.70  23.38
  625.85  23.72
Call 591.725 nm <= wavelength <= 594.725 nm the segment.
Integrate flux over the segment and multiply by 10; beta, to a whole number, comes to 713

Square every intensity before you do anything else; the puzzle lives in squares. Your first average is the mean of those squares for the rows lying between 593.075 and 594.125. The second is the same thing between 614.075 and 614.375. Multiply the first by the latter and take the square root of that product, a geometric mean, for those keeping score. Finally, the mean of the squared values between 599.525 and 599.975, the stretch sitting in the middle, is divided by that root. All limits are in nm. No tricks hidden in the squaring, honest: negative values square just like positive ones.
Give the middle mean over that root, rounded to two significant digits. 0.92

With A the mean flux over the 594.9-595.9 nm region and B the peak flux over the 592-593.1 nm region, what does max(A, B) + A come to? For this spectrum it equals 50.5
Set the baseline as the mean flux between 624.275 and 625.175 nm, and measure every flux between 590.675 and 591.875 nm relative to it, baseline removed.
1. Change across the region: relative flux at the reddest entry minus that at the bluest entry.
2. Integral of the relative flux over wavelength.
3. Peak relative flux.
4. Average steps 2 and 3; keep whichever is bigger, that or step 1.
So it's 2.15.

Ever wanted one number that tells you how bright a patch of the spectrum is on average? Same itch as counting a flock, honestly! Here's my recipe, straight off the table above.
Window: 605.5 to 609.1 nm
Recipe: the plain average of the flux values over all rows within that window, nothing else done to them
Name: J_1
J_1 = 24.7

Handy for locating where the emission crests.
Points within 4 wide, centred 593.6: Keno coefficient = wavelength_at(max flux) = 595.10 nm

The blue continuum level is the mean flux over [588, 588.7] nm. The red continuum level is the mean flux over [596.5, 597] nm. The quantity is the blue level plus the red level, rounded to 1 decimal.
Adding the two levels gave 46.5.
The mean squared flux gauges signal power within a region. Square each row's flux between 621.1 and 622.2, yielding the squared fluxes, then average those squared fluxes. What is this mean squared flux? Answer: 526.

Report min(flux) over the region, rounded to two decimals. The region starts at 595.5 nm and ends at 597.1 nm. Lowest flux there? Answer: 19.05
